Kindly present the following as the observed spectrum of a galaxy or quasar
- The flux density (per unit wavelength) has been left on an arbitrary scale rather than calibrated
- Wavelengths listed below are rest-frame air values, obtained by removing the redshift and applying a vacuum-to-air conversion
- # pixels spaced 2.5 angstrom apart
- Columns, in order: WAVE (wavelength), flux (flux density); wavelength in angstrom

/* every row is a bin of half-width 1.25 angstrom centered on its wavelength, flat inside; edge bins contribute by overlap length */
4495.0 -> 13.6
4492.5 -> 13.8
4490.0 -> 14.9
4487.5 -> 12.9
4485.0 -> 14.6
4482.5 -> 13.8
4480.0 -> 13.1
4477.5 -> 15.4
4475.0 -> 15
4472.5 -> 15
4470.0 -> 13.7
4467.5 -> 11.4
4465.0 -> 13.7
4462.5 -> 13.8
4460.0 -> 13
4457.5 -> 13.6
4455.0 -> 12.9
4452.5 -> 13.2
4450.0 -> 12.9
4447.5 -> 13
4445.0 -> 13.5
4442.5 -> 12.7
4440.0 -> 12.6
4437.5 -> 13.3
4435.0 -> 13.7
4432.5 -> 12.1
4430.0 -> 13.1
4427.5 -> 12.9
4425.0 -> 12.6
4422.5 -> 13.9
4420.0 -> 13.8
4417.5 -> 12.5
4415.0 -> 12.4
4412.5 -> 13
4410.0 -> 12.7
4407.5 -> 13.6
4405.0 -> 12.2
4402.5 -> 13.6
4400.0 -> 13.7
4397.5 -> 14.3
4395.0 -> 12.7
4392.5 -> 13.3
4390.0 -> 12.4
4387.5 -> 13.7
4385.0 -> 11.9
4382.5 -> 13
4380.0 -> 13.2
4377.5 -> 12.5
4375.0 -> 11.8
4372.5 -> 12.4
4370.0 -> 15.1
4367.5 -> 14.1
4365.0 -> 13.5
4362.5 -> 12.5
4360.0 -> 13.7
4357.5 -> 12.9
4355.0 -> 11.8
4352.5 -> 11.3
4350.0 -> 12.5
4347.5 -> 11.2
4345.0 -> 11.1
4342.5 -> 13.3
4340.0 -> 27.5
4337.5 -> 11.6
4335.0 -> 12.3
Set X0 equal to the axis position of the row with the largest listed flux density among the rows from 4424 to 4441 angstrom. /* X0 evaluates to 4435.0 angstrom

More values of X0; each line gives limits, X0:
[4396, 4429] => 4397.5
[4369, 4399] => 4370.0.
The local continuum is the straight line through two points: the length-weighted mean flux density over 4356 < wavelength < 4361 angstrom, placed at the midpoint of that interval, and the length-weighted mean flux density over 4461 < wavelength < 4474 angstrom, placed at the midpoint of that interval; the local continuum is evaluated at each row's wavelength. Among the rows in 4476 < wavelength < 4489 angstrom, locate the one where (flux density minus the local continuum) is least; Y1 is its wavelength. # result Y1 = 4487.5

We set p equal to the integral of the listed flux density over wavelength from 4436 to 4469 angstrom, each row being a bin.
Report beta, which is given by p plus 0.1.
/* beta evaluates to 431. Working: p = 431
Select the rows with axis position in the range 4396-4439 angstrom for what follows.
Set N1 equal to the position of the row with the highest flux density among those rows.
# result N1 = 4397.5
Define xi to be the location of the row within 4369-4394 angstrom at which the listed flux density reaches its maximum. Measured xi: 4370.0 angstrom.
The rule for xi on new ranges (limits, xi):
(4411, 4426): 4422.5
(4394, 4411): 4397.5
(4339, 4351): 4340.0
